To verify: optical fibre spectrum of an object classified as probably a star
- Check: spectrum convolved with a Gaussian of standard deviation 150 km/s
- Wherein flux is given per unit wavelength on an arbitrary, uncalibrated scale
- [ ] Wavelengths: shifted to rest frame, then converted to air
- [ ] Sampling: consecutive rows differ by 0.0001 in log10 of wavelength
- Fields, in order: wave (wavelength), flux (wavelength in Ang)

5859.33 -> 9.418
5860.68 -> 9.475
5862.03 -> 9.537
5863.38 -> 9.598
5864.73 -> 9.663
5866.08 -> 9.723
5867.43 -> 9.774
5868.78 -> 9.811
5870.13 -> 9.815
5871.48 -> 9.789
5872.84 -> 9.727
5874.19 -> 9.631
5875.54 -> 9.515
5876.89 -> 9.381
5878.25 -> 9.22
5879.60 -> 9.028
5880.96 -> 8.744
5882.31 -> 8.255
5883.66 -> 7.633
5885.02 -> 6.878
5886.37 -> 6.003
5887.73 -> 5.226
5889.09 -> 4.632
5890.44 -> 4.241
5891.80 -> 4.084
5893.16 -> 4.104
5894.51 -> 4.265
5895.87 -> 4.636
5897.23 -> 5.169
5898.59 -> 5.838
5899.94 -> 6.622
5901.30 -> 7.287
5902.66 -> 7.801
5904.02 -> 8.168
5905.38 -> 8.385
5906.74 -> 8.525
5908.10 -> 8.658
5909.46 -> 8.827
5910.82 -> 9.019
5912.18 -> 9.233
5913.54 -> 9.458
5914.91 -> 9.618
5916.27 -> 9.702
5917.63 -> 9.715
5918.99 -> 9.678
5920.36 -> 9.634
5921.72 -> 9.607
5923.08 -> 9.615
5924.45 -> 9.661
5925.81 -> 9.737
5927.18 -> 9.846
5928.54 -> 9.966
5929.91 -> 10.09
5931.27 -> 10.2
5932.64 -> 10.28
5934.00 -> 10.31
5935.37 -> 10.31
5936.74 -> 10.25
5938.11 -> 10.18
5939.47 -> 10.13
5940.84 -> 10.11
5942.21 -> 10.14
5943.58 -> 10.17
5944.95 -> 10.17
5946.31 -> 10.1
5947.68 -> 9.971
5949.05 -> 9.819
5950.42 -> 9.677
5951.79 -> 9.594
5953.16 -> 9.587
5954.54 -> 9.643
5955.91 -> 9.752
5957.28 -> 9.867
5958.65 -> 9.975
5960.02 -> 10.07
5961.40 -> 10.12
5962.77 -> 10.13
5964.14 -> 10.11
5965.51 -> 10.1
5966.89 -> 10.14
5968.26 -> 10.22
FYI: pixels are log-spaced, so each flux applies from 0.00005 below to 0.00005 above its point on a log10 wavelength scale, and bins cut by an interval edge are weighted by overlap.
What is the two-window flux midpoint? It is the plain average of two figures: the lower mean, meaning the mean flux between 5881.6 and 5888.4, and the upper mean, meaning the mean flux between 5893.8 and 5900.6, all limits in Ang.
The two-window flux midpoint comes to 6.1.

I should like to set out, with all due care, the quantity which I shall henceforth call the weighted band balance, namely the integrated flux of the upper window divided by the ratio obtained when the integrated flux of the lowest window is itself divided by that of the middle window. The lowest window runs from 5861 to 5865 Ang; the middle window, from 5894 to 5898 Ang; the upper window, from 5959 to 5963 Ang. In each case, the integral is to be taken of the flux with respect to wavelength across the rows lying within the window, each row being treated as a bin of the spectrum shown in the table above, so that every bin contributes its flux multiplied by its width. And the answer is 20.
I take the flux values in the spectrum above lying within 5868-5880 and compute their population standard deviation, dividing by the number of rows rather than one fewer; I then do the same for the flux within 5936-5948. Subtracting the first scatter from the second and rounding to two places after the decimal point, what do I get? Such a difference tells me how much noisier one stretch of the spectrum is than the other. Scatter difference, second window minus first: -0.20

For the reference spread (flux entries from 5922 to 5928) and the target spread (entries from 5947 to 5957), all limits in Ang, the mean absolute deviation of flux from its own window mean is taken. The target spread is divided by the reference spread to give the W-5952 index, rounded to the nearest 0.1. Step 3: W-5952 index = 1.4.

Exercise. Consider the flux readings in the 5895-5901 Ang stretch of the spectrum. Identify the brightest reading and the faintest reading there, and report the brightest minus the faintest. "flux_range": 1.99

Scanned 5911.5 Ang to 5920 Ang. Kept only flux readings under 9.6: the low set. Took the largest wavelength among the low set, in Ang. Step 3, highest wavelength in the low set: 5913.54 Ang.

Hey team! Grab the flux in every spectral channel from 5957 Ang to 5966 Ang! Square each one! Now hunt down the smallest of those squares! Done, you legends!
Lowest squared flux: 97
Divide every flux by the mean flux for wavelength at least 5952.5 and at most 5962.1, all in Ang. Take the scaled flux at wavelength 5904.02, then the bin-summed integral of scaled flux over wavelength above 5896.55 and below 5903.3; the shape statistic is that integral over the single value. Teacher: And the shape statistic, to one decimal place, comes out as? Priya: 5.4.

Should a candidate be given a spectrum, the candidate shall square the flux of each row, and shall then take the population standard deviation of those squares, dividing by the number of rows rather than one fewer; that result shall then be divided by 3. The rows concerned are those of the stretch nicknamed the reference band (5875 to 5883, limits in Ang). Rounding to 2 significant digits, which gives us 2.5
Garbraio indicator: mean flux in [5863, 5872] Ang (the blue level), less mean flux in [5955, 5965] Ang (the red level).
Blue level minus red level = -0.26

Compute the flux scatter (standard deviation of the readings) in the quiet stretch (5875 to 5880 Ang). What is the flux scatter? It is 0.2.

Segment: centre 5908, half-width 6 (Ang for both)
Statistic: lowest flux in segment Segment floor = 7.801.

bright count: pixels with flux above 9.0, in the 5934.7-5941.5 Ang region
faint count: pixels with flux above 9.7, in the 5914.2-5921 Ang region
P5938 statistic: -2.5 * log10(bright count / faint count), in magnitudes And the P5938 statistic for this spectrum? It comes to -1.0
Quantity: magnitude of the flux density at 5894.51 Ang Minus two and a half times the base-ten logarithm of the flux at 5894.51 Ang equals -1.57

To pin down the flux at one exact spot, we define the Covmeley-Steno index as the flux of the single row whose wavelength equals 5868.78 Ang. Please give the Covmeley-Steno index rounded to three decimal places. 9.811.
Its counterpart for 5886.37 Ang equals 6.003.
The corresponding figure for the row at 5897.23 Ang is 5.169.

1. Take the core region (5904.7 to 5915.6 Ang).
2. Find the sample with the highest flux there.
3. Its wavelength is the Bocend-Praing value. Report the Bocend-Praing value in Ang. 5914.91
